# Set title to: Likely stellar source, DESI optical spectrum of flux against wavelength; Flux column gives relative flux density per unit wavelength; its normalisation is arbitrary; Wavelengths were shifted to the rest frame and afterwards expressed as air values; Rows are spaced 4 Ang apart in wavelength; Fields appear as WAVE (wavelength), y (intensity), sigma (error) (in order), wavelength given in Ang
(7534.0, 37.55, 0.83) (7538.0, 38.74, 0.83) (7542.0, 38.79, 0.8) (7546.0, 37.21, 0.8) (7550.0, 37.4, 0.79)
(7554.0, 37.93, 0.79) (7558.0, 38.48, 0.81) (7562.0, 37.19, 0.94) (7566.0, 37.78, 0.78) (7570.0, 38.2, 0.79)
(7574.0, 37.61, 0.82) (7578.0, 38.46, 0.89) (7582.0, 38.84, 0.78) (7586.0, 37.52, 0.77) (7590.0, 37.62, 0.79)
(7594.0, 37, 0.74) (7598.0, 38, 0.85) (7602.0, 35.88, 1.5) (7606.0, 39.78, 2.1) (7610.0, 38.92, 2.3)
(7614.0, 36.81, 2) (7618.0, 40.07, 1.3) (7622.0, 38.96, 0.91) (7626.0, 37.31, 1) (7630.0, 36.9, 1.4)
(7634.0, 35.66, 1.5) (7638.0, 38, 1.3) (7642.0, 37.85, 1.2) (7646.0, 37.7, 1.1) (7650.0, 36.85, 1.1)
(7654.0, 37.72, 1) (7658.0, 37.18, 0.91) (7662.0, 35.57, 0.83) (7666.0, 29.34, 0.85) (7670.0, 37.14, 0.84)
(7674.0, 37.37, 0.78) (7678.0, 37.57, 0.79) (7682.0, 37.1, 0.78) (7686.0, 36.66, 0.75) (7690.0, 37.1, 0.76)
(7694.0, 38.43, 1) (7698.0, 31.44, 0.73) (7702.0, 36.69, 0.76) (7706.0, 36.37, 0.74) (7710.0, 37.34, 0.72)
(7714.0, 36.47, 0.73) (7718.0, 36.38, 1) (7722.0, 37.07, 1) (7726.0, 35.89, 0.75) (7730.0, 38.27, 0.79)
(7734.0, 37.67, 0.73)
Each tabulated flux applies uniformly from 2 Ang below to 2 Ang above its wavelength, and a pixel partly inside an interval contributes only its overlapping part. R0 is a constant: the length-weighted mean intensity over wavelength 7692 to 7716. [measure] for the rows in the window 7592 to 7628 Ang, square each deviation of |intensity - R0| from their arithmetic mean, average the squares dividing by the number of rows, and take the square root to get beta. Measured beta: 1.3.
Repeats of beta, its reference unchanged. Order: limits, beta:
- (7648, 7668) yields 2.3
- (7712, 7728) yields 0.3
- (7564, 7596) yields 0.5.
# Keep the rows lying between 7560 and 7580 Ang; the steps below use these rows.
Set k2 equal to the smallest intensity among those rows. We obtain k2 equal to 37.19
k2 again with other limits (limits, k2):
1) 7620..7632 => 36.9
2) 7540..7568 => 37.19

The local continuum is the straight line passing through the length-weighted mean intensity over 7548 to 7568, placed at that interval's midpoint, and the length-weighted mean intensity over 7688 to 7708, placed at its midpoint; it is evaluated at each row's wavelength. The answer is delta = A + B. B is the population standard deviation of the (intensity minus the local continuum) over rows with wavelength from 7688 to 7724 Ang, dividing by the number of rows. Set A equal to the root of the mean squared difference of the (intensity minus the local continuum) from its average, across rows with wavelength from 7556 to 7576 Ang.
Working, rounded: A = 0.4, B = 1.9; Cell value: 2.3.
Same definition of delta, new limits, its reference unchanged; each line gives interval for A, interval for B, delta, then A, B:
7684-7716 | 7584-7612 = 3.2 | 1.9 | 1.2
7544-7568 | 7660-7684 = 3.4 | 0.5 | 3.0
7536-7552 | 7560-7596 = 1.2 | 0.7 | 0.6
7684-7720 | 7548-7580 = 2.3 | 1.8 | 0.5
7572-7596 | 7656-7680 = 3.5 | 0.6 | 2.9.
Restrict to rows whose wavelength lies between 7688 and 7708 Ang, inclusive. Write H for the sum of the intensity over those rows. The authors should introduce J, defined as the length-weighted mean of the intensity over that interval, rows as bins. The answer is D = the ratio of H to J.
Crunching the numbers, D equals 5.0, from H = 180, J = 36.0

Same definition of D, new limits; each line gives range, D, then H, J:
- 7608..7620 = 3.0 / 116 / 38.6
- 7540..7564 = 6.0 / 227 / 37.8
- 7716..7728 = 3.0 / 109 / 36.4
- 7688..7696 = 2.0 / 76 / 37.8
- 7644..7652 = 2.0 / 75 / 37.3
